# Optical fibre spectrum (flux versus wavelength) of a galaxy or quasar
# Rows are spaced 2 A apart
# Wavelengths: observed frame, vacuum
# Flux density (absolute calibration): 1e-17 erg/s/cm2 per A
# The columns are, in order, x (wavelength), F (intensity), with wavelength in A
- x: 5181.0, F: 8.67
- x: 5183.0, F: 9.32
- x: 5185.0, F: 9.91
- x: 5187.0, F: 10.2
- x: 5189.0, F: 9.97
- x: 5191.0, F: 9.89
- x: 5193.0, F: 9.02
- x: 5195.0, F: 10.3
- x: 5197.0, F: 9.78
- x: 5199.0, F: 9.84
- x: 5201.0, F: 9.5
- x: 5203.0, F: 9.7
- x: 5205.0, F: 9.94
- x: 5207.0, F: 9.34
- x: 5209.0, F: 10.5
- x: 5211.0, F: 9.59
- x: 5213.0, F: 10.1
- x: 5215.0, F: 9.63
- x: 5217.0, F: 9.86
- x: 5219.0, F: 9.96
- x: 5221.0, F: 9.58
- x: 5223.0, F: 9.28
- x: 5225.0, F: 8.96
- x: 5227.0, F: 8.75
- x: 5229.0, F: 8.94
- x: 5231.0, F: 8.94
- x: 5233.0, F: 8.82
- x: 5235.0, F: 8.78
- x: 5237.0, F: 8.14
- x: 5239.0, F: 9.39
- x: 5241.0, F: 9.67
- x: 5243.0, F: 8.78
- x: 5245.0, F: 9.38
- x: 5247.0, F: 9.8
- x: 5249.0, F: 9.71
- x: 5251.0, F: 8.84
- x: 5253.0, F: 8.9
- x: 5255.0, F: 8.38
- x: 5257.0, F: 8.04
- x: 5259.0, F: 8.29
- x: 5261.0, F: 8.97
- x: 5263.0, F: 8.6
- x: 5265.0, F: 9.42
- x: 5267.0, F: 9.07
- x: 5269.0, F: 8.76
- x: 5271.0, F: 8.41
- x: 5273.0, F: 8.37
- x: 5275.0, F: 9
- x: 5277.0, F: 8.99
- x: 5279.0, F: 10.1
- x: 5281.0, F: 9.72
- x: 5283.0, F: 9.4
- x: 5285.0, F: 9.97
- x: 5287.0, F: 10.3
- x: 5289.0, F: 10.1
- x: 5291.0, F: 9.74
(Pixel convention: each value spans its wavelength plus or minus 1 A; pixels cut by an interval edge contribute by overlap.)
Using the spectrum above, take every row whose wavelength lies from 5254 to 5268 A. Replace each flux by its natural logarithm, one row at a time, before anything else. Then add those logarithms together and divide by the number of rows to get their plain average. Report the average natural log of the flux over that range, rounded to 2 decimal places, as 2.16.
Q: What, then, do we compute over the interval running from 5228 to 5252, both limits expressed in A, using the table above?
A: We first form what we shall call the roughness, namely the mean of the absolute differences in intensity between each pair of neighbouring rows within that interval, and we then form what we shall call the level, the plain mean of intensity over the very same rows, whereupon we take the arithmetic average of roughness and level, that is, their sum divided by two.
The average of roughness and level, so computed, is 4.79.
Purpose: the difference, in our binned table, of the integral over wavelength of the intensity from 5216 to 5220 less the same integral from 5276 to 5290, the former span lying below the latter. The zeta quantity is -98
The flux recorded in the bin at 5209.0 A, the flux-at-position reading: 10.5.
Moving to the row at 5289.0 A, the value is 10.1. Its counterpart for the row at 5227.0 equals 8.75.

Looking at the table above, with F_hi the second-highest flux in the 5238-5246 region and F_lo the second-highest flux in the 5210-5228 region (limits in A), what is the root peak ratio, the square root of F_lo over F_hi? 1.030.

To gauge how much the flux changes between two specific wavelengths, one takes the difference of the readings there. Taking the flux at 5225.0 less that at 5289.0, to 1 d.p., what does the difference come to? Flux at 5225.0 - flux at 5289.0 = -1.1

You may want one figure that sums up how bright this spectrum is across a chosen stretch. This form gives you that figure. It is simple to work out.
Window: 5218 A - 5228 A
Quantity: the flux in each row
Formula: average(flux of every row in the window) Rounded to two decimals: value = 9.31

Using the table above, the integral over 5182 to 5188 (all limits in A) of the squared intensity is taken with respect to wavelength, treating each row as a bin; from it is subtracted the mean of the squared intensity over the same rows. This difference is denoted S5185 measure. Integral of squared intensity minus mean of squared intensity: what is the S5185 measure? 482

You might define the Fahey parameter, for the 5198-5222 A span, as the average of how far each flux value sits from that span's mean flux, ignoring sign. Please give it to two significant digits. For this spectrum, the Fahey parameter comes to 0.24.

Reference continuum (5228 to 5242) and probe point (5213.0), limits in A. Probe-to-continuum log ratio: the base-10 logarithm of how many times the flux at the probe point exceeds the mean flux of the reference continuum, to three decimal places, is 0.052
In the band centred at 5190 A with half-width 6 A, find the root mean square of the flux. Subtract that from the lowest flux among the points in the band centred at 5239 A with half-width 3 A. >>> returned -1.8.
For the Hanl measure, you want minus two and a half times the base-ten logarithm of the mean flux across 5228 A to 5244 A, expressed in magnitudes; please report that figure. -2.38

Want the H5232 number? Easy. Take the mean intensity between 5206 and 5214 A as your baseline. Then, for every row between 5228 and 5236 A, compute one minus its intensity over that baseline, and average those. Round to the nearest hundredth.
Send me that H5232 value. 0.10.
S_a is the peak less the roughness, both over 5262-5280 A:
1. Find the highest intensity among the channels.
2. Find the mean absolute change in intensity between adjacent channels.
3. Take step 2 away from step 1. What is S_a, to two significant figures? 9.6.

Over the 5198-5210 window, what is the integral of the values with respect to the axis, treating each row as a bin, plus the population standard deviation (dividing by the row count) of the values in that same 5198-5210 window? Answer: 118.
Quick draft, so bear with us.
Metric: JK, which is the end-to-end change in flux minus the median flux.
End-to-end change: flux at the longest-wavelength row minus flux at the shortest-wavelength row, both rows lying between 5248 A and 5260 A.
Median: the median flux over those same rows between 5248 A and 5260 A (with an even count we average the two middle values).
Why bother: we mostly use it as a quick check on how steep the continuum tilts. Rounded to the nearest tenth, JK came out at -10.0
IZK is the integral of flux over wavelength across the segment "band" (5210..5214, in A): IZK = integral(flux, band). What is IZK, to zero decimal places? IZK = 39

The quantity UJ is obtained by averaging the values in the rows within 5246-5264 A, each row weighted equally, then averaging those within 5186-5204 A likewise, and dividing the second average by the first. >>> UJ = 1.11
